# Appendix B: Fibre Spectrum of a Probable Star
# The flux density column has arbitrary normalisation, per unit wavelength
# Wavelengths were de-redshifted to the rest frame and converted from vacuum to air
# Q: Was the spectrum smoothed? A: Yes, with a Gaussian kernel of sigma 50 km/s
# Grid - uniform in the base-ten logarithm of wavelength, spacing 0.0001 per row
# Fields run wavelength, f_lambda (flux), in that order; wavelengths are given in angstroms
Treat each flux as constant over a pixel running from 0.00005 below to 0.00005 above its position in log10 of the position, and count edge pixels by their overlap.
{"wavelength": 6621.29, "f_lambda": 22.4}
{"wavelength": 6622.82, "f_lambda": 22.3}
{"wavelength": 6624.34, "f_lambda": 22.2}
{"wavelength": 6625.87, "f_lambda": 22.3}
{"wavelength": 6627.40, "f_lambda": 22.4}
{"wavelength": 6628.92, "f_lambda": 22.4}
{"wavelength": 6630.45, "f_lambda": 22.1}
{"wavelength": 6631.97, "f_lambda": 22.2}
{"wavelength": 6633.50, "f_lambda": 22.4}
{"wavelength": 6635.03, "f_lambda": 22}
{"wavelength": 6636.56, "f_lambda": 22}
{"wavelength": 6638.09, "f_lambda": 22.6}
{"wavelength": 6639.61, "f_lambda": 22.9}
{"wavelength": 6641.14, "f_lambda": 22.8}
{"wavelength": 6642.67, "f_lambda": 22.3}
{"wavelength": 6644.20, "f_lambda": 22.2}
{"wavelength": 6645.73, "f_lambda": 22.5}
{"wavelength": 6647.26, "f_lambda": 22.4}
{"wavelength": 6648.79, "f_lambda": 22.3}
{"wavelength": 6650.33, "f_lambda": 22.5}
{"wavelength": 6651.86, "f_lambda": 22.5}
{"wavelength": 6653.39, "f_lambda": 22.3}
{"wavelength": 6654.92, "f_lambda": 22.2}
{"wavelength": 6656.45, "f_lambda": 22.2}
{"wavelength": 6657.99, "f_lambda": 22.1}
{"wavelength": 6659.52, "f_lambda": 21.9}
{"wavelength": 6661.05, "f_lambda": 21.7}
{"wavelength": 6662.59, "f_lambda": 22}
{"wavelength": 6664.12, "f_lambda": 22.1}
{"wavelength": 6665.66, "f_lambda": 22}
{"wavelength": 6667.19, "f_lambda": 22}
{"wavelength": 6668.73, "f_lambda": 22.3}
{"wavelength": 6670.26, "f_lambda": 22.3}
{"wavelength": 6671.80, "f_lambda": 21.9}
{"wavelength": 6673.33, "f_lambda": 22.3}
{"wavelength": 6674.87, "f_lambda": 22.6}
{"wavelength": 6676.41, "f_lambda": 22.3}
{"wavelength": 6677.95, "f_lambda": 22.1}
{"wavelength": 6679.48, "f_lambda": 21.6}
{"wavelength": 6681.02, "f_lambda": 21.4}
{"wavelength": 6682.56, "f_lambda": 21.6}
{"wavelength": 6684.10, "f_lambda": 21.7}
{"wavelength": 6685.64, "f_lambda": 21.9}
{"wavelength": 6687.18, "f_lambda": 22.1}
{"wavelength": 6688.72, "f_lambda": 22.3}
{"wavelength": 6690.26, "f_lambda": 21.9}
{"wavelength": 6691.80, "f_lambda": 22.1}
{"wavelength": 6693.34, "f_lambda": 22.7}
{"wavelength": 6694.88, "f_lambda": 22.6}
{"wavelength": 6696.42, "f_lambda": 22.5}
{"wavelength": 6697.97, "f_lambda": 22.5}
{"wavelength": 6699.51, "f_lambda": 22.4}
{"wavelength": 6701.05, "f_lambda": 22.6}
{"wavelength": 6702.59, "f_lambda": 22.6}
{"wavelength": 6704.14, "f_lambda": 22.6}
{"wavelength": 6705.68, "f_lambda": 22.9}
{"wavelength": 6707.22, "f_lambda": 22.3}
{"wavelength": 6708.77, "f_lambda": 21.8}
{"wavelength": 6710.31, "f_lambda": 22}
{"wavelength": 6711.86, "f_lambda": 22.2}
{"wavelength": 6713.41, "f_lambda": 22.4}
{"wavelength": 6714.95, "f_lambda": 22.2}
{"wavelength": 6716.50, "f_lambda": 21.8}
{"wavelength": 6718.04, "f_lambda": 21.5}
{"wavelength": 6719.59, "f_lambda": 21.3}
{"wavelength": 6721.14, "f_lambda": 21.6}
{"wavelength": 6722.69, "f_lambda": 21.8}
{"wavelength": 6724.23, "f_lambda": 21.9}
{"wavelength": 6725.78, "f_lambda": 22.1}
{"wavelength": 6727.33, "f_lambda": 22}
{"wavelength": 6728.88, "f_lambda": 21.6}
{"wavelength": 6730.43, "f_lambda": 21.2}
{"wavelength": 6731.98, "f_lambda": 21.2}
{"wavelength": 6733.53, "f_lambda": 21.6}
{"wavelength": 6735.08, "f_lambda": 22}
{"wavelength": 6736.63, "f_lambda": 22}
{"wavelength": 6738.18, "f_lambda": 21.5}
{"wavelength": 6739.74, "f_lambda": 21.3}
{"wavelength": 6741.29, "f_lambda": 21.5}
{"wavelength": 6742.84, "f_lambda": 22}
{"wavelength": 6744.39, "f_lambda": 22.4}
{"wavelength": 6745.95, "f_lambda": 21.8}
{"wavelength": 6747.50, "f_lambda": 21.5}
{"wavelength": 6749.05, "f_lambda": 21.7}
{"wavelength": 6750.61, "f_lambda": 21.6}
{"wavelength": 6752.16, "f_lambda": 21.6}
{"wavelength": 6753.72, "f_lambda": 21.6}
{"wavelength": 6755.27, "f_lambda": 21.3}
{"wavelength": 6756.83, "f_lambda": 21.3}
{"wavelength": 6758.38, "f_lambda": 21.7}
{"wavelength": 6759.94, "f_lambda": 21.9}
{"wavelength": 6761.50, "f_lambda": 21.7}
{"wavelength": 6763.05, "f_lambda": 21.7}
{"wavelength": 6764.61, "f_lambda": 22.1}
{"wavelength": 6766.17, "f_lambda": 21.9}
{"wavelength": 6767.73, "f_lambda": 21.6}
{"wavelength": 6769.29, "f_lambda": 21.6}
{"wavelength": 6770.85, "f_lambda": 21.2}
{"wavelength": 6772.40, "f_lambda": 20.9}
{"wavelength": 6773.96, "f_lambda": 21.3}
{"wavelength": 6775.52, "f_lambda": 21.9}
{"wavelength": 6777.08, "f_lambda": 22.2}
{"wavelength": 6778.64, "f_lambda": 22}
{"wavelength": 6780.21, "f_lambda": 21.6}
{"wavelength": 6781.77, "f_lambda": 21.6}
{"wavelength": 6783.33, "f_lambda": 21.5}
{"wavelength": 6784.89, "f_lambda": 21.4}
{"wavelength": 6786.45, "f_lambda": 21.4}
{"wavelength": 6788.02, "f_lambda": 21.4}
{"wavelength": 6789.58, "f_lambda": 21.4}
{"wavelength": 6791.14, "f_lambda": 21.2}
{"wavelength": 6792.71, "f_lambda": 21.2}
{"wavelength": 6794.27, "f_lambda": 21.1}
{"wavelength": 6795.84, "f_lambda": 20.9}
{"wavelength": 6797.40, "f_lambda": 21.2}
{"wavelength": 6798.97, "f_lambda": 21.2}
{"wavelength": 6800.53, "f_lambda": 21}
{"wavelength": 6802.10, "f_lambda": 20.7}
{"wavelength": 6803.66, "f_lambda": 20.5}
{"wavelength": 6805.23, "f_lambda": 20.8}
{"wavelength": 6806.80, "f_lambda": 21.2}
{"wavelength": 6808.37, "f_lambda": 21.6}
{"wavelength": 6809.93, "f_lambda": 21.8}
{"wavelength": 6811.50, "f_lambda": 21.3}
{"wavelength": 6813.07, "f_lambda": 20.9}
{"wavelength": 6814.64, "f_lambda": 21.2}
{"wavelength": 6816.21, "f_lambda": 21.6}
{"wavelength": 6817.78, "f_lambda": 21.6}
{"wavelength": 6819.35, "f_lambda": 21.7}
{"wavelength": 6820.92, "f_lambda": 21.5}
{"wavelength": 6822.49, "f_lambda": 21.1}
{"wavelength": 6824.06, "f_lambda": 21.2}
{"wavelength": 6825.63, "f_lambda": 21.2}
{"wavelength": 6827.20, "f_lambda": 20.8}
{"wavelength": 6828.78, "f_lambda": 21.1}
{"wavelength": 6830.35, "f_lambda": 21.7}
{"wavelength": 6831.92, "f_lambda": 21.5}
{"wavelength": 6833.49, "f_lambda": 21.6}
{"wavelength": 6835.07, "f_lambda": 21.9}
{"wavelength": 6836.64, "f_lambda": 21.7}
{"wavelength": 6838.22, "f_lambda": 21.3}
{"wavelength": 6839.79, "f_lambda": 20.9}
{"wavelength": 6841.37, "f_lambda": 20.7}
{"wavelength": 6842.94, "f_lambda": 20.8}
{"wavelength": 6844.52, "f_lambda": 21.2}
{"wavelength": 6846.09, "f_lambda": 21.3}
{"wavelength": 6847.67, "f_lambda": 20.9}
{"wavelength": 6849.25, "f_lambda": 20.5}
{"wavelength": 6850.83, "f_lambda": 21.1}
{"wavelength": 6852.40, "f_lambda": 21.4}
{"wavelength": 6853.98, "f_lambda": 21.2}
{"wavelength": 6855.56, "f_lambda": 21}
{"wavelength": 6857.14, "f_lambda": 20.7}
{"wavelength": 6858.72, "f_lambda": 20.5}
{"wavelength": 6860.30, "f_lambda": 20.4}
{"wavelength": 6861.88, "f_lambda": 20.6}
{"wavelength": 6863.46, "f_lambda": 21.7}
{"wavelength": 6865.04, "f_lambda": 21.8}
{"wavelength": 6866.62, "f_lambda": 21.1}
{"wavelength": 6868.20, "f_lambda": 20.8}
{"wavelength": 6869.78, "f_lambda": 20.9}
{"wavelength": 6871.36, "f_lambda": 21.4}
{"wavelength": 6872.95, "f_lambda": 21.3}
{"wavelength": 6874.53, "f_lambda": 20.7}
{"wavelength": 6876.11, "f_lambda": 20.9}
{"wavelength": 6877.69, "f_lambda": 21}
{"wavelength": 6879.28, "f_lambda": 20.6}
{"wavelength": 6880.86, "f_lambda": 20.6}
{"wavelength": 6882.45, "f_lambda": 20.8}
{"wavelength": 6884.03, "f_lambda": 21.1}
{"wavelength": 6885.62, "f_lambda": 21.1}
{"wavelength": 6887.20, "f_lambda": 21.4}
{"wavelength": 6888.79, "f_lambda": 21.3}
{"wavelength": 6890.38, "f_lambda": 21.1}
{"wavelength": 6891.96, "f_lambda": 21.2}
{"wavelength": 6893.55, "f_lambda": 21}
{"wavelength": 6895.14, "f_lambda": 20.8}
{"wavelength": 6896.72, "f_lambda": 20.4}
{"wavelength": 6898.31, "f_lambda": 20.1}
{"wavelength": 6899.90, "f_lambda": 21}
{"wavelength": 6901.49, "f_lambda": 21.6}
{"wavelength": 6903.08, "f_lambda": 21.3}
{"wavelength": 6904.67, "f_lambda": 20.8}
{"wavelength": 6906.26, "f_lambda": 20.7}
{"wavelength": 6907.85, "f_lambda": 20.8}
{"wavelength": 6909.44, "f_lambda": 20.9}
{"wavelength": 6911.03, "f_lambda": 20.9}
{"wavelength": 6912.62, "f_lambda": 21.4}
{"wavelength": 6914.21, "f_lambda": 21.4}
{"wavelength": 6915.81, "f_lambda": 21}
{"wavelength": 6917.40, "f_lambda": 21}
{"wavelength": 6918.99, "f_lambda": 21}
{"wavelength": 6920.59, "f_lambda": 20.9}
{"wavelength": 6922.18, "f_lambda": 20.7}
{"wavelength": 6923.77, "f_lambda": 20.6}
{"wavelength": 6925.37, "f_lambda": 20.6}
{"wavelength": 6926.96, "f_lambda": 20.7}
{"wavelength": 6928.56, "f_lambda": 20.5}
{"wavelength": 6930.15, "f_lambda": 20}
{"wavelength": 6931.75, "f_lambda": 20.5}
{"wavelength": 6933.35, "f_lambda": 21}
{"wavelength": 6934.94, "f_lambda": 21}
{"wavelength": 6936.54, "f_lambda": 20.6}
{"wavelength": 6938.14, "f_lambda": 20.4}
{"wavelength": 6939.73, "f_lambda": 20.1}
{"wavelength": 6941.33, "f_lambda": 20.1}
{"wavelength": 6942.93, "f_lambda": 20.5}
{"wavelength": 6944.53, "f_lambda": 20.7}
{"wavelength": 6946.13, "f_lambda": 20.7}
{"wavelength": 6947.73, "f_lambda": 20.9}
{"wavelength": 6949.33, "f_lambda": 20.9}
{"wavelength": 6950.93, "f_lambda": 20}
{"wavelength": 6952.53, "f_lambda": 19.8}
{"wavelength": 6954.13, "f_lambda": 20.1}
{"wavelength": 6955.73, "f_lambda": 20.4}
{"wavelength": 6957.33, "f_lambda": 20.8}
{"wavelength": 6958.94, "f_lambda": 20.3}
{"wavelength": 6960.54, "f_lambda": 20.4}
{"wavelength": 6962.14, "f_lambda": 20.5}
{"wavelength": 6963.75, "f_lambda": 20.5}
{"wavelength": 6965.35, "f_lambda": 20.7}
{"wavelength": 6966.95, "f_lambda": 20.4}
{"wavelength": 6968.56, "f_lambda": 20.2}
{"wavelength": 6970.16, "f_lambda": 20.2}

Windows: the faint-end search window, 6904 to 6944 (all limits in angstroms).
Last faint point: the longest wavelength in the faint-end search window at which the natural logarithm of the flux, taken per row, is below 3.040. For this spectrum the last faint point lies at 6942.93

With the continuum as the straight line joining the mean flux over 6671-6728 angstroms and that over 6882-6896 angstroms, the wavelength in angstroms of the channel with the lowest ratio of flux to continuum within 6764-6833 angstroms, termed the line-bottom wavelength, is 6803.66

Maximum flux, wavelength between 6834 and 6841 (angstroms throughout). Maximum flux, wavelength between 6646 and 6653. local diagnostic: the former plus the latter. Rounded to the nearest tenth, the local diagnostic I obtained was 44.4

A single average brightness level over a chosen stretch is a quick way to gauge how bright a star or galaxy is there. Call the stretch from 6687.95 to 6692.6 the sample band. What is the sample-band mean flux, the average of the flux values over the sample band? 22.1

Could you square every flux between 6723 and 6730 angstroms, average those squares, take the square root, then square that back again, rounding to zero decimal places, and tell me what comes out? 480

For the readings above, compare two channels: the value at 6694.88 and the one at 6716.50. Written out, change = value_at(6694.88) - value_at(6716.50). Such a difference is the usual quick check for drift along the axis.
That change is 0.80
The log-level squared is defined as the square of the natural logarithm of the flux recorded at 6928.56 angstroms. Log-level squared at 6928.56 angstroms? 9.12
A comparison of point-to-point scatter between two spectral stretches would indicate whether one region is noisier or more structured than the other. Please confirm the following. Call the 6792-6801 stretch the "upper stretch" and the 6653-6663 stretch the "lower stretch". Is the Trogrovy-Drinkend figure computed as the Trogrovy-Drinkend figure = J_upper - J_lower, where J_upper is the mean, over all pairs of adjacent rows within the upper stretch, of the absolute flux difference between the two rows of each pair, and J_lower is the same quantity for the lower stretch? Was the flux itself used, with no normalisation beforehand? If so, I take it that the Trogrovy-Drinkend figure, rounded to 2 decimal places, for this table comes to 0.01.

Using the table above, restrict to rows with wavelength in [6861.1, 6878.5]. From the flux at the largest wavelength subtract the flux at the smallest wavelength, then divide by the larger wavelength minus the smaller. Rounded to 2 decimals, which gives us 0.03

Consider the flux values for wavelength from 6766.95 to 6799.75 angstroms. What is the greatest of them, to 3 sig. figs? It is 22.2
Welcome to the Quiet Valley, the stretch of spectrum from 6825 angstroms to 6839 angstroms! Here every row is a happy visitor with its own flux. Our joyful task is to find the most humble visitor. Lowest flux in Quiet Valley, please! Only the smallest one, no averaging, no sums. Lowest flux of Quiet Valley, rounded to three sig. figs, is 20.8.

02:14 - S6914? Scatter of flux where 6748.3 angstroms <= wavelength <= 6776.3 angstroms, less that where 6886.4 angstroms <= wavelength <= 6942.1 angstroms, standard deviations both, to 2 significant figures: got -0.11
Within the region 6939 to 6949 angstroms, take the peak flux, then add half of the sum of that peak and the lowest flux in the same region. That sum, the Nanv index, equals 41.4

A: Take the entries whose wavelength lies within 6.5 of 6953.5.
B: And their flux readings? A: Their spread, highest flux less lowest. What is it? 1.1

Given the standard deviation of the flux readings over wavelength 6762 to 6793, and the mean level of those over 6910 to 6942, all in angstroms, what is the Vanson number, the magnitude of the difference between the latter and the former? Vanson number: 20.4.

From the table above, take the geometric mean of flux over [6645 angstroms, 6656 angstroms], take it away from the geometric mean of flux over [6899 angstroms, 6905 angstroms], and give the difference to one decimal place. -1.2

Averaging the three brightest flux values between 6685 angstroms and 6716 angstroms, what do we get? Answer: 22.7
